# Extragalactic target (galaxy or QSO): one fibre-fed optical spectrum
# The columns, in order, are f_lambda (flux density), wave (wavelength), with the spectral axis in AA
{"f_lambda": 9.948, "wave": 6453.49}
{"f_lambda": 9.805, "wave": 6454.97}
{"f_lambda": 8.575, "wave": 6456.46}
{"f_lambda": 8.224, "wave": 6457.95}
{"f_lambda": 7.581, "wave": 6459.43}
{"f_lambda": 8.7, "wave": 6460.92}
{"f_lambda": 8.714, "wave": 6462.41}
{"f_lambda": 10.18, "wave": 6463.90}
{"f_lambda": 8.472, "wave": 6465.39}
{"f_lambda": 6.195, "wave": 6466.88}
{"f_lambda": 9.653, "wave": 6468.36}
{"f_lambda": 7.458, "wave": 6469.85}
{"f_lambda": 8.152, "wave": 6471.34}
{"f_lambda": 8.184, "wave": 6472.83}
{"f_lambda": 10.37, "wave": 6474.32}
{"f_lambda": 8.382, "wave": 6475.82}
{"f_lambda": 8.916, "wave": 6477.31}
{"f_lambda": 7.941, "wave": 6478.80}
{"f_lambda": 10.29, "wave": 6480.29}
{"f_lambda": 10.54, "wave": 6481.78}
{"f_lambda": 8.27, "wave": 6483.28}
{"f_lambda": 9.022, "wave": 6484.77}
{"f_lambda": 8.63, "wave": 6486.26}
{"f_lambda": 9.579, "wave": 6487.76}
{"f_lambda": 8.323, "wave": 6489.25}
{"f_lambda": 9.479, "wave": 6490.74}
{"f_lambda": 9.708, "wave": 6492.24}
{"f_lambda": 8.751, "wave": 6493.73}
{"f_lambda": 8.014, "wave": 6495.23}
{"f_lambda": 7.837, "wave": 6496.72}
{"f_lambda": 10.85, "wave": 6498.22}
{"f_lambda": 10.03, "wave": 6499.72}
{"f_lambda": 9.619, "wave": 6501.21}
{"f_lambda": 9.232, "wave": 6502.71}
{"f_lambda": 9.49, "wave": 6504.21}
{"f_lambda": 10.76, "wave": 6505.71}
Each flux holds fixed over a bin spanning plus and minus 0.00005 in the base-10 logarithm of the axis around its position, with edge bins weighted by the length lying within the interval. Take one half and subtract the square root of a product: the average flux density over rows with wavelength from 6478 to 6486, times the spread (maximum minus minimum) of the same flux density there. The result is -4.4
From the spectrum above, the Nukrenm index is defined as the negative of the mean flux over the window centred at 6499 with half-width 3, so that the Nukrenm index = -9.58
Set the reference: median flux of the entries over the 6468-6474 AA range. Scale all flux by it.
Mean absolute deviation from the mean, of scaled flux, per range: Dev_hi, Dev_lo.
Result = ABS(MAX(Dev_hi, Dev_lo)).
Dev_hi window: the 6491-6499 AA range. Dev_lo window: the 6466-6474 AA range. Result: 0.12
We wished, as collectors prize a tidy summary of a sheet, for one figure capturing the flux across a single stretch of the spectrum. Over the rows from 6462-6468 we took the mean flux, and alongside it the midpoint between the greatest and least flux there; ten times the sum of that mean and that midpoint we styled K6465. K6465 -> 166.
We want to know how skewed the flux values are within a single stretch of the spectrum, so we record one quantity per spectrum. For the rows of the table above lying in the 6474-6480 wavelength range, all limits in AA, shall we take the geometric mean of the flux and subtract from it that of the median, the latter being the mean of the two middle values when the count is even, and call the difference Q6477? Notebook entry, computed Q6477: 0.21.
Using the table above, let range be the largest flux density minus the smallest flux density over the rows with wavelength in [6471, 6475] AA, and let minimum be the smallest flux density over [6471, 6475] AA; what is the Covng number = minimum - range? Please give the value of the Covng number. 5.9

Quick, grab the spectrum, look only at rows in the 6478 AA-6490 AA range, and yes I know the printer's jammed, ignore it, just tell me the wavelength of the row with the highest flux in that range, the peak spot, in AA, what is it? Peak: 6481.78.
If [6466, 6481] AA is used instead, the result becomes 6474.32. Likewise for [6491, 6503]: 6498.22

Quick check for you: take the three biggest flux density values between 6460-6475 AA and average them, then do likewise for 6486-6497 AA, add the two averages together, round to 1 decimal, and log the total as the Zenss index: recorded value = 19.7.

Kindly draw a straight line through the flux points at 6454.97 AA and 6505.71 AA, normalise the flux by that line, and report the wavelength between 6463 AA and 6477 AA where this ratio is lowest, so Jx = 6466.88 AA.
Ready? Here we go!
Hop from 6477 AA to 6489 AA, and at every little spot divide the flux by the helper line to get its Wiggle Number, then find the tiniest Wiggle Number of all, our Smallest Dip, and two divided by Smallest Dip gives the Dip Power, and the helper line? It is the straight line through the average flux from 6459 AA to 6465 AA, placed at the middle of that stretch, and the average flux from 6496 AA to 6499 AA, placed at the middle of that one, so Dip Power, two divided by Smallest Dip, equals 2.28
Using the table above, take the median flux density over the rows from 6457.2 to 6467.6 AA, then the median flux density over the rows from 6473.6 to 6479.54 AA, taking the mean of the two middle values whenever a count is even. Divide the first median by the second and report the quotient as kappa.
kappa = 0.98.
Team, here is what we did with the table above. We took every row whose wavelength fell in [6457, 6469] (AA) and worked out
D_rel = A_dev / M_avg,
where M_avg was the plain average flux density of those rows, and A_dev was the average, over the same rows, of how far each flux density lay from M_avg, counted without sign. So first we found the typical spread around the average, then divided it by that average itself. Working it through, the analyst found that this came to 0.100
